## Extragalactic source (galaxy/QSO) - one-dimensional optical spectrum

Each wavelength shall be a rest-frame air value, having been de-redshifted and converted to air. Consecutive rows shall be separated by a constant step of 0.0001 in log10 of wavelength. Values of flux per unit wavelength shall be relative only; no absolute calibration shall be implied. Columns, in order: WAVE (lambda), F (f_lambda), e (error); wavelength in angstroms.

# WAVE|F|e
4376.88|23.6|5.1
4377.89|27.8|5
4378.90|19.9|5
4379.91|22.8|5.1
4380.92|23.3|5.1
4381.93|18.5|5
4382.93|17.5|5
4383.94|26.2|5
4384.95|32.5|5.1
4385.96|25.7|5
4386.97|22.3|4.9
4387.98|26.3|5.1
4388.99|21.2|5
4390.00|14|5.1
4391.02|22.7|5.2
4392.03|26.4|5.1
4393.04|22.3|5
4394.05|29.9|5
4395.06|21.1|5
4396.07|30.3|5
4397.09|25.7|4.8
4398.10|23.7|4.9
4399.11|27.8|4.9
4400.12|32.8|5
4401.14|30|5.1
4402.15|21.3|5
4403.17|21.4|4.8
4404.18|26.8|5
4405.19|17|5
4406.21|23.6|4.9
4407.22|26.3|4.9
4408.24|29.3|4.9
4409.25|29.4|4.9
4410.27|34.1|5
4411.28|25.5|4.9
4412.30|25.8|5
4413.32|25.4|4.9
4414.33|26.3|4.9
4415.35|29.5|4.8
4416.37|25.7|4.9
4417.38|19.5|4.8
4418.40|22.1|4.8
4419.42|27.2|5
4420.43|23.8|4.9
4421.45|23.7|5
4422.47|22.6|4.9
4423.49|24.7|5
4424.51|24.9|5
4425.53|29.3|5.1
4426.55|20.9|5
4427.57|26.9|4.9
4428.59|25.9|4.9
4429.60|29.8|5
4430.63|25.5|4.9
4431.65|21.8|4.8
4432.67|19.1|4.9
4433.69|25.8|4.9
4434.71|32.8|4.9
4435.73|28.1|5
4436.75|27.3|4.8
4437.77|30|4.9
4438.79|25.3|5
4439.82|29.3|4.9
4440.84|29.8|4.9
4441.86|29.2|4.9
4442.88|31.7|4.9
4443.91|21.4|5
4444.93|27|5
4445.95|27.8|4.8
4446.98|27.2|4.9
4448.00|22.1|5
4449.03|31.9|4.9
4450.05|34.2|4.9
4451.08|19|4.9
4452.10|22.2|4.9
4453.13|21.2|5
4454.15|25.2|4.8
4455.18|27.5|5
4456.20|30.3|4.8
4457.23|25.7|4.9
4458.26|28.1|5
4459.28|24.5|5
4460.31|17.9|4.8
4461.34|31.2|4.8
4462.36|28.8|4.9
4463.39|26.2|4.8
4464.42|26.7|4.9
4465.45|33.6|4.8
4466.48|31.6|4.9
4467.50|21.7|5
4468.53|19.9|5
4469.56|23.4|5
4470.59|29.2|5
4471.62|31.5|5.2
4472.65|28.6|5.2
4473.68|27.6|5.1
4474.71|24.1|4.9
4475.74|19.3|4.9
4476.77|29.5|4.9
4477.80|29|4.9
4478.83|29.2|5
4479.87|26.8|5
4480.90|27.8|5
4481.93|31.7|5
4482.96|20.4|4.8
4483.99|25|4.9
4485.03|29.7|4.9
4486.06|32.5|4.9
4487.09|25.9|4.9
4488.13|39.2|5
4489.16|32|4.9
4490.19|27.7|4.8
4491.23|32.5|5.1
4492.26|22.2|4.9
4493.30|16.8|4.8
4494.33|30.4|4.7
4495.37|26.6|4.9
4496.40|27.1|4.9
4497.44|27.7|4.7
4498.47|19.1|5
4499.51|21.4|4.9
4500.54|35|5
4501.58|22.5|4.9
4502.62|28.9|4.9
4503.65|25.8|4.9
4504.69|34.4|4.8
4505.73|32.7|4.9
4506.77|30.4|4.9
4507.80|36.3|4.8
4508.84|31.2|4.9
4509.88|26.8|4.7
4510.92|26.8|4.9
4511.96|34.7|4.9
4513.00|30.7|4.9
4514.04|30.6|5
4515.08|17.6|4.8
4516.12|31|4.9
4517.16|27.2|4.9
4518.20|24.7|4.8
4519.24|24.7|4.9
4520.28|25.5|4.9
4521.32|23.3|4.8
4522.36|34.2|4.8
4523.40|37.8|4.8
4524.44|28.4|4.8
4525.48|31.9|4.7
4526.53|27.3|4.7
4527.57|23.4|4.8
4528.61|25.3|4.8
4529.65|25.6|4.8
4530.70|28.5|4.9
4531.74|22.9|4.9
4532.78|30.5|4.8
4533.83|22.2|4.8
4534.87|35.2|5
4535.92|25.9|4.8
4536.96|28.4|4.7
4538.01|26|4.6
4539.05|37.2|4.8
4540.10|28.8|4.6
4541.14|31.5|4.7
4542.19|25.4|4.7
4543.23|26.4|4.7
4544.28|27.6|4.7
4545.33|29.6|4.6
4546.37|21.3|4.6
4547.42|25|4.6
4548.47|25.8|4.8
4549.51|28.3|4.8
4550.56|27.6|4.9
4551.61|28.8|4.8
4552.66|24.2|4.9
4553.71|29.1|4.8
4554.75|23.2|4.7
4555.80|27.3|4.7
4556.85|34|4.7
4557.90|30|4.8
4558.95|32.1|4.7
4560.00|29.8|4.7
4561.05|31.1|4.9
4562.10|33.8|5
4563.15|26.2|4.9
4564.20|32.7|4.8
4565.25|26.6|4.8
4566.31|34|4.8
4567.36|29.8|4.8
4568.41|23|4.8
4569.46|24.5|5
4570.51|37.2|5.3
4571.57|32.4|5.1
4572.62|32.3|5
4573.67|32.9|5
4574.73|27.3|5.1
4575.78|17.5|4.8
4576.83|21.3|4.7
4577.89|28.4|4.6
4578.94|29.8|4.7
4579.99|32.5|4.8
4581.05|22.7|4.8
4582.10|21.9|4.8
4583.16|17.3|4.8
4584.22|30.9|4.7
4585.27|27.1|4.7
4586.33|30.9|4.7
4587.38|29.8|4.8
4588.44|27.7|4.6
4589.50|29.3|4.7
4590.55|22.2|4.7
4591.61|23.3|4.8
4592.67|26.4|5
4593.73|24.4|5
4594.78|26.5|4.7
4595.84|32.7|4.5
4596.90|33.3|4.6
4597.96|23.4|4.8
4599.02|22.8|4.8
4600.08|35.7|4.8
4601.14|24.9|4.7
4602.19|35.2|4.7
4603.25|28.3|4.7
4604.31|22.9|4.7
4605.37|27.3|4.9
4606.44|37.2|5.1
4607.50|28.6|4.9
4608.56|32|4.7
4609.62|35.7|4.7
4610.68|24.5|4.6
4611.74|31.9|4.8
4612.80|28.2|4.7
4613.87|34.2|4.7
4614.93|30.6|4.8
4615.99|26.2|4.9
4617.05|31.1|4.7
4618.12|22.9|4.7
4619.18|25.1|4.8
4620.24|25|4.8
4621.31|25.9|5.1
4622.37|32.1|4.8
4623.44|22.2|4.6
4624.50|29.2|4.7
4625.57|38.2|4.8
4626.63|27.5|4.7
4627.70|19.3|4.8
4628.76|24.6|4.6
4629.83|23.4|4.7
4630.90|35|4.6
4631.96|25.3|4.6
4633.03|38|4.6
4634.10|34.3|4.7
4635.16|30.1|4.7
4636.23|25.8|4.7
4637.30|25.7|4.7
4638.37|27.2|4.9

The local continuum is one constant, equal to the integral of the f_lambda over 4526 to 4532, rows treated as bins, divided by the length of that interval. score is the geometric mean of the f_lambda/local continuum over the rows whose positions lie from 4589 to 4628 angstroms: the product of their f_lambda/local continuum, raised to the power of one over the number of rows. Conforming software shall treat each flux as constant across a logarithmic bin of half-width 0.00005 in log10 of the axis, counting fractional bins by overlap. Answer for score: 1.09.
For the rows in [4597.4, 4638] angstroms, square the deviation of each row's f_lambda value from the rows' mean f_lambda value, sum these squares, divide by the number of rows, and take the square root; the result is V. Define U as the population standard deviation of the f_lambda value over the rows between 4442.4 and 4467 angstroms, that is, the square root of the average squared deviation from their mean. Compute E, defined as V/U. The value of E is 1.13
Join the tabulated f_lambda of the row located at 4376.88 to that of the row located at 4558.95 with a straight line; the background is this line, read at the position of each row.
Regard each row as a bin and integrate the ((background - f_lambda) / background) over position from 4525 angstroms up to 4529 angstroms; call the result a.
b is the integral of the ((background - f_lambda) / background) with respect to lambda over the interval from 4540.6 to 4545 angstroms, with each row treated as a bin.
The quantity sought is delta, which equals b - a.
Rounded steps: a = 0.5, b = 0.50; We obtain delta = 0.0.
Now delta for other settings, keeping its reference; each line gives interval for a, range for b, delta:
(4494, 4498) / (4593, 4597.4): 0.4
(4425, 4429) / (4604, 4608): 0.5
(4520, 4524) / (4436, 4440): -0.2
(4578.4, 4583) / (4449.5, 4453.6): -0.6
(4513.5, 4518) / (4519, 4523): -0.2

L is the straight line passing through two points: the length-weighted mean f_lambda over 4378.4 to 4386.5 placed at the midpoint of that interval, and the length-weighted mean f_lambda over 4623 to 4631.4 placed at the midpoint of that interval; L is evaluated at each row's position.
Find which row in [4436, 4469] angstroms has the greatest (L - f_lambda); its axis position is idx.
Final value 4460.31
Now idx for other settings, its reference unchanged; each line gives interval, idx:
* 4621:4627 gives 4623.44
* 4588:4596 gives 4590.55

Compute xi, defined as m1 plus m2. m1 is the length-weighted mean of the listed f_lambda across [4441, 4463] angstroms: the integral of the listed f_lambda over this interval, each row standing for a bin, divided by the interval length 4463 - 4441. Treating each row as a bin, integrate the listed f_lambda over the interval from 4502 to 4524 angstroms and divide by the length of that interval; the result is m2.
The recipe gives 55.7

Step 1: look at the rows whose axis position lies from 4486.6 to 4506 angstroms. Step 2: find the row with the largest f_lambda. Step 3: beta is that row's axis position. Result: 4488.13 angstroms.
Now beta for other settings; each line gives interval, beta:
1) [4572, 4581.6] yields 4573.67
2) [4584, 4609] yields 4606.44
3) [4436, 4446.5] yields 4442.88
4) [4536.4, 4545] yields 4539.05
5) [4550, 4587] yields 4570.51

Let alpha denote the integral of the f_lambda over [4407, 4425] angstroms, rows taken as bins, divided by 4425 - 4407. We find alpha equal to 25.9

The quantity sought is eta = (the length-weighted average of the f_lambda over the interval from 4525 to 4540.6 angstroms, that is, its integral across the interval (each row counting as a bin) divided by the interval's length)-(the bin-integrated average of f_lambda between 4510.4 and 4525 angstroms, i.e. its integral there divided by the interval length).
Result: -0.5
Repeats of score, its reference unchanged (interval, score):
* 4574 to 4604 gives 1.03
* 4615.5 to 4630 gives 1.03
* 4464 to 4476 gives 1.02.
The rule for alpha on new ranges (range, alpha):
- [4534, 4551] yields 28.0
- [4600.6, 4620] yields 29.2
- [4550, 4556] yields 26.7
